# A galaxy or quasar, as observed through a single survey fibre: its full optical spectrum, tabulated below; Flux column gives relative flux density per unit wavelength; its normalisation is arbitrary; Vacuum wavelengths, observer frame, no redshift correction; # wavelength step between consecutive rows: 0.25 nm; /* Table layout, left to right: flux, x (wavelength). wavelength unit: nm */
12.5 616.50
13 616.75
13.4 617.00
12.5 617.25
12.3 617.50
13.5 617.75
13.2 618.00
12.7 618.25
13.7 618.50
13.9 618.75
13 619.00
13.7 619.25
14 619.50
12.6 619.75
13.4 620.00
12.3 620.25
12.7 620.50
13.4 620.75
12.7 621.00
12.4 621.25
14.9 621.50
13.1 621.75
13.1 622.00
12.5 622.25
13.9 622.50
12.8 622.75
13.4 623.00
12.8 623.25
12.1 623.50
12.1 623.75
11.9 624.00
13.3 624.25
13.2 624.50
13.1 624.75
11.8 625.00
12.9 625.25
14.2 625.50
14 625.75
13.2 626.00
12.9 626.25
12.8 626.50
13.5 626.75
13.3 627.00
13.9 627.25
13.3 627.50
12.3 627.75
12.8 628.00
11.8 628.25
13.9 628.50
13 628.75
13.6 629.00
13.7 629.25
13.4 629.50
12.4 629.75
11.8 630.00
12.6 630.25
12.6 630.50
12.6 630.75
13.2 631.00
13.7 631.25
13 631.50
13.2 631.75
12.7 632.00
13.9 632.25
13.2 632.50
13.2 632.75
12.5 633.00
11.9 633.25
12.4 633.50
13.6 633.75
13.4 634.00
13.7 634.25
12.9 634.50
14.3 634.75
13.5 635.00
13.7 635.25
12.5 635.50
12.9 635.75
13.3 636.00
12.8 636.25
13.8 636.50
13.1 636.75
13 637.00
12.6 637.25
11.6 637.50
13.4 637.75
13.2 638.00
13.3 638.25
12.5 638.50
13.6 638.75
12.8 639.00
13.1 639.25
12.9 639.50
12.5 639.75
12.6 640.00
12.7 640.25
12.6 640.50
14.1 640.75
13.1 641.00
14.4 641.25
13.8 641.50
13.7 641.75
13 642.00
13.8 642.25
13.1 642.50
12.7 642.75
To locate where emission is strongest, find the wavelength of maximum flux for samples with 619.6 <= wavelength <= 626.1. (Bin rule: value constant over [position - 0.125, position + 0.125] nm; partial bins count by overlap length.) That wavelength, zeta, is 621.50 nm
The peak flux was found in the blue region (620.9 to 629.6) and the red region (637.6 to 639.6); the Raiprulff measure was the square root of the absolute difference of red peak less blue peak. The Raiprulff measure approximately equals 1.1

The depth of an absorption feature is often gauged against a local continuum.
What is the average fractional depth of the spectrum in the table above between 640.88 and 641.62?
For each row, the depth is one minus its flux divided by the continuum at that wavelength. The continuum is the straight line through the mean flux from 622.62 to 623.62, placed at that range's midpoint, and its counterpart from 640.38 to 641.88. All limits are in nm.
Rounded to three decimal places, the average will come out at -0.011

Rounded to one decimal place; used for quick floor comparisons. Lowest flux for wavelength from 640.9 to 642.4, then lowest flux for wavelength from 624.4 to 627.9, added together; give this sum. 24.8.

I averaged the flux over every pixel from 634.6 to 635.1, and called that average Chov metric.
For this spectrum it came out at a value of 13.9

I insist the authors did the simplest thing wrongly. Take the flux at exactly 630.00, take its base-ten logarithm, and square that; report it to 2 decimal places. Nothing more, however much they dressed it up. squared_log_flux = 1.15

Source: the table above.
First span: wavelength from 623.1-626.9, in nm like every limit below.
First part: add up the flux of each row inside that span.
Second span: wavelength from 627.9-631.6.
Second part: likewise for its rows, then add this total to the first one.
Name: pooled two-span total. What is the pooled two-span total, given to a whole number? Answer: 388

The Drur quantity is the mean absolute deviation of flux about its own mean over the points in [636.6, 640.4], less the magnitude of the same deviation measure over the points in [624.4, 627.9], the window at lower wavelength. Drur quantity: -0.099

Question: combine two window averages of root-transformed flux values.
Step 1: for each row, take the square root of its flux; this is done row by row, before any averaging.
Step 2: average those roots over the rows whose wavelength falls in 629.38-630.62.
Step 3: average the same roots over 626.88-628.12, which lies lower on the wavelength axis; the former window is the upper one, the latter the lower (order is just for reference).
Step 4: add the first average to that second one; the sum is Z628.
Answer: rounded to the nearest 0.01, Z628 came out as 7.16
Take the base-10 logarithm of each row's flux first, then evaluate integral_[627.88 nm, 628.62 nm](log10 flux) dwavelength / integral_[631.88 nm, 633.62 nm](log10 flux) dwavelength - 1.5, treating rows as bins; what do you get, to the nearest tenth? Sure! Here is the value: -1.1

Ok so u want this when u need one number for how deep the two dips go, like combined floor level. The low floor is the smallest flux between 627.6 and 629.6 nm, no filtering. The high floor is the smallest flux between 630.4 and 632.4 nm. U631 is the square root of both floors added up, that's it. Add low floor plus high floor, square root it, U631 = 4.94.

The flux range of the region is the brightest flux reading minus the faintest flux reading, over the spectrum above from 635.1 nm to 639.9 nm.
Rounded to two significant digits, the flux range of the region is 2.2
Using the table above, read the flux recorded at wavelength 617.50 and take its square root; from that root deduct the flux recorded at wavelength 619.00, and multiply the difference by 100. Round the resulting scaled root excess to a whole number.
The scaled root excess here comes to -949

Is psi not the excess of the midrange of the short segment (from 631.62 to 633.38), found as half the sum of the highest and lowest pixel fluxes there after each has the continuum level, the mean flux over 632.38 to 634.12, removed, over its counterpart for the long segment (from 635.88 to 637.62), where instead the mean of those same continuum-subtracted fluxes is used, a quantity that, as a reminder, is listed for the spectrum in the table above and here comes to 0.0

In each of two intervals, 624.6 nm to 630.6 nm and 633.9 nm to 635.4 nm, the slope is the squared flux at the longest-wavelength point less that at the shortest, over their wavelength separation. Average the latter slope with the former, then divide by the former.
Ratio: -1.0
